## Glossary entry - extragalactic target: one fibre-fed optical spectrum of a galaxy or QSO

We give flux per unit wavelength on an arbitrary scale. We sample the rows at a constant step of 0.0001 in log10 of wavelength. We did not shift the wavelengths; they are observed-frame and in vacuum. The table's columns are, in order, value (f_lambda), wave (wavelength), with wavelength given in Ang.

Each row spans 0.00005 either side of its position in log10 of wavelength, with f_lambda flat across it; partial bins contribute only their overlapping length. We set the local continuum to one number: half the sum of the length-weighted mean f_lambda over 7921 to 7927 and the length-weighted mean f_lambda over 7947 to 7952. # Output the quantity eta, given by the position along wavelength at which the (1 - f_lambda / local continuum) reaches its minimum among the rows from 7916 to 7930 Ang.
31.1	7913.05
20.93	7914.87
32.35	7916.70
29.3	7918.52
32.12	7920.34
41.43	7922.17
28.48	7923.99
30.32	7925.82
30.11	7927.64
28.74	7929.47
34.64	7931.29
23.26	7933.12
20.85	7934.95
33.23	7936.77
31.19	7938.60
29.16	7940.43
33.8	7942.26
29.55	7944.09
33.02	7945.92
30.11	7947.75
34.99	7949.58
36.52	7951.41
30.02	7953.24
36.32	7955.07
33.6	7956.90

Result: 7922.17 Ang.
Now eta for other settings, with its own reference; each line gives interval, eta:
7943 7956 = 7951.41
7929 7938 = 7931.29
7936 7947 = 7942.26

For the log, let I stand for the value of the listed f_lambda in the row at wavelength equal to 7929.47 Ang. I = 28.74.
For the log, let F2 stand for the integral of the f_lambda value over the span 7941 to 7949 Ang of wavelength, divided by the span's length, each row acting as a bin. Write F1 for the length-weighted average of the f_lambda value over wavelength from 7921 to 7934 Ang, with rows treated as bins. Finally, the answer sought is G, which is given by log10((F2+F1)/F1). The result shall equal 0.305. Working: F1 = 31.0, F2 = 31.6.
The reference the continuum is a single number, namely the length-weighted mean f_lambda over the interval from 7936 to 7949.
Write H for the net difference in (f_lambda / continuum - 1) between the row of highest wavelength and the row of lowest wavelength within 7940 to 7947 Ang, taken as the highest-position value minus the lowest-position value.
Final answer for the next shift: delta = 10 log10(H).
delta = -9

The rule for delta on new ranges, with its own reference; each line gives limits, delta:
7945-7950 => -12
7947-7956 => -7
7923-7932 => -7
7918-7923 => -4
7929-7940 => -11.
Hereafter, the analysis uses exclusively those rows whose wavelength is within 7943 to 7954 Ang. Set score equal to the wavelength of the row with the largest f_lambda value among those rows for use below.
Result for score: 7951.41 Ang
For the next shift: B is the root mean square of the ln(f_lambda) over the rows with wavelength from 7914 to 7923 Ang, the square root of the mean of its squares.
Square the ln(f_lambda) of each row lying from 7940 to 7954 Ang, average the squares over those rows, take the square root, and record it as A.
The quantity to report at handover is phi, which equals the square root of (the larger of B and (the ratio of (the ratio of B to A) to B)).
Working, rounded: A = 3.47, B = 3.42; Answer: 1.85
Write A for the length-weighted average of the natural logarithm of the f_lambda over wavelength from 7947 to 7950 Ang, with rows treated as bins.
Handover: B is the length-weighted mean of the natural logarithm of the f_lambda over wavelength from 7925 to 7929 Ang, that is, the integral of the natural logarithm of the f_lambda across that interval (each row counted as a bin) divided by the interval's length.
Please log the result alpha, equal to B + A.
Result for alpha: 6.88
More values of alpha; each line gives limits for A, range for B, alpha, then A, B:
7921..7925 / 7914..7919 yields 6.81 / 3.52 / 3.29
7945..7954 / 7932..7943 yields 6.83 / 3.49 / 3.34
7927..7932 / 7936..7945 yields 6.88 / 3.43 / 3.44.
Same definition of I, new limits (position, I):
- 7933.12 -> 23.26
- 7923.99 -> 28.48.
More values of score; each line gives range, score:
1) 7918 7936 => 7922.17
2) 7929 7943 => 7931.29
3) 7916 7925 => 7922.17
